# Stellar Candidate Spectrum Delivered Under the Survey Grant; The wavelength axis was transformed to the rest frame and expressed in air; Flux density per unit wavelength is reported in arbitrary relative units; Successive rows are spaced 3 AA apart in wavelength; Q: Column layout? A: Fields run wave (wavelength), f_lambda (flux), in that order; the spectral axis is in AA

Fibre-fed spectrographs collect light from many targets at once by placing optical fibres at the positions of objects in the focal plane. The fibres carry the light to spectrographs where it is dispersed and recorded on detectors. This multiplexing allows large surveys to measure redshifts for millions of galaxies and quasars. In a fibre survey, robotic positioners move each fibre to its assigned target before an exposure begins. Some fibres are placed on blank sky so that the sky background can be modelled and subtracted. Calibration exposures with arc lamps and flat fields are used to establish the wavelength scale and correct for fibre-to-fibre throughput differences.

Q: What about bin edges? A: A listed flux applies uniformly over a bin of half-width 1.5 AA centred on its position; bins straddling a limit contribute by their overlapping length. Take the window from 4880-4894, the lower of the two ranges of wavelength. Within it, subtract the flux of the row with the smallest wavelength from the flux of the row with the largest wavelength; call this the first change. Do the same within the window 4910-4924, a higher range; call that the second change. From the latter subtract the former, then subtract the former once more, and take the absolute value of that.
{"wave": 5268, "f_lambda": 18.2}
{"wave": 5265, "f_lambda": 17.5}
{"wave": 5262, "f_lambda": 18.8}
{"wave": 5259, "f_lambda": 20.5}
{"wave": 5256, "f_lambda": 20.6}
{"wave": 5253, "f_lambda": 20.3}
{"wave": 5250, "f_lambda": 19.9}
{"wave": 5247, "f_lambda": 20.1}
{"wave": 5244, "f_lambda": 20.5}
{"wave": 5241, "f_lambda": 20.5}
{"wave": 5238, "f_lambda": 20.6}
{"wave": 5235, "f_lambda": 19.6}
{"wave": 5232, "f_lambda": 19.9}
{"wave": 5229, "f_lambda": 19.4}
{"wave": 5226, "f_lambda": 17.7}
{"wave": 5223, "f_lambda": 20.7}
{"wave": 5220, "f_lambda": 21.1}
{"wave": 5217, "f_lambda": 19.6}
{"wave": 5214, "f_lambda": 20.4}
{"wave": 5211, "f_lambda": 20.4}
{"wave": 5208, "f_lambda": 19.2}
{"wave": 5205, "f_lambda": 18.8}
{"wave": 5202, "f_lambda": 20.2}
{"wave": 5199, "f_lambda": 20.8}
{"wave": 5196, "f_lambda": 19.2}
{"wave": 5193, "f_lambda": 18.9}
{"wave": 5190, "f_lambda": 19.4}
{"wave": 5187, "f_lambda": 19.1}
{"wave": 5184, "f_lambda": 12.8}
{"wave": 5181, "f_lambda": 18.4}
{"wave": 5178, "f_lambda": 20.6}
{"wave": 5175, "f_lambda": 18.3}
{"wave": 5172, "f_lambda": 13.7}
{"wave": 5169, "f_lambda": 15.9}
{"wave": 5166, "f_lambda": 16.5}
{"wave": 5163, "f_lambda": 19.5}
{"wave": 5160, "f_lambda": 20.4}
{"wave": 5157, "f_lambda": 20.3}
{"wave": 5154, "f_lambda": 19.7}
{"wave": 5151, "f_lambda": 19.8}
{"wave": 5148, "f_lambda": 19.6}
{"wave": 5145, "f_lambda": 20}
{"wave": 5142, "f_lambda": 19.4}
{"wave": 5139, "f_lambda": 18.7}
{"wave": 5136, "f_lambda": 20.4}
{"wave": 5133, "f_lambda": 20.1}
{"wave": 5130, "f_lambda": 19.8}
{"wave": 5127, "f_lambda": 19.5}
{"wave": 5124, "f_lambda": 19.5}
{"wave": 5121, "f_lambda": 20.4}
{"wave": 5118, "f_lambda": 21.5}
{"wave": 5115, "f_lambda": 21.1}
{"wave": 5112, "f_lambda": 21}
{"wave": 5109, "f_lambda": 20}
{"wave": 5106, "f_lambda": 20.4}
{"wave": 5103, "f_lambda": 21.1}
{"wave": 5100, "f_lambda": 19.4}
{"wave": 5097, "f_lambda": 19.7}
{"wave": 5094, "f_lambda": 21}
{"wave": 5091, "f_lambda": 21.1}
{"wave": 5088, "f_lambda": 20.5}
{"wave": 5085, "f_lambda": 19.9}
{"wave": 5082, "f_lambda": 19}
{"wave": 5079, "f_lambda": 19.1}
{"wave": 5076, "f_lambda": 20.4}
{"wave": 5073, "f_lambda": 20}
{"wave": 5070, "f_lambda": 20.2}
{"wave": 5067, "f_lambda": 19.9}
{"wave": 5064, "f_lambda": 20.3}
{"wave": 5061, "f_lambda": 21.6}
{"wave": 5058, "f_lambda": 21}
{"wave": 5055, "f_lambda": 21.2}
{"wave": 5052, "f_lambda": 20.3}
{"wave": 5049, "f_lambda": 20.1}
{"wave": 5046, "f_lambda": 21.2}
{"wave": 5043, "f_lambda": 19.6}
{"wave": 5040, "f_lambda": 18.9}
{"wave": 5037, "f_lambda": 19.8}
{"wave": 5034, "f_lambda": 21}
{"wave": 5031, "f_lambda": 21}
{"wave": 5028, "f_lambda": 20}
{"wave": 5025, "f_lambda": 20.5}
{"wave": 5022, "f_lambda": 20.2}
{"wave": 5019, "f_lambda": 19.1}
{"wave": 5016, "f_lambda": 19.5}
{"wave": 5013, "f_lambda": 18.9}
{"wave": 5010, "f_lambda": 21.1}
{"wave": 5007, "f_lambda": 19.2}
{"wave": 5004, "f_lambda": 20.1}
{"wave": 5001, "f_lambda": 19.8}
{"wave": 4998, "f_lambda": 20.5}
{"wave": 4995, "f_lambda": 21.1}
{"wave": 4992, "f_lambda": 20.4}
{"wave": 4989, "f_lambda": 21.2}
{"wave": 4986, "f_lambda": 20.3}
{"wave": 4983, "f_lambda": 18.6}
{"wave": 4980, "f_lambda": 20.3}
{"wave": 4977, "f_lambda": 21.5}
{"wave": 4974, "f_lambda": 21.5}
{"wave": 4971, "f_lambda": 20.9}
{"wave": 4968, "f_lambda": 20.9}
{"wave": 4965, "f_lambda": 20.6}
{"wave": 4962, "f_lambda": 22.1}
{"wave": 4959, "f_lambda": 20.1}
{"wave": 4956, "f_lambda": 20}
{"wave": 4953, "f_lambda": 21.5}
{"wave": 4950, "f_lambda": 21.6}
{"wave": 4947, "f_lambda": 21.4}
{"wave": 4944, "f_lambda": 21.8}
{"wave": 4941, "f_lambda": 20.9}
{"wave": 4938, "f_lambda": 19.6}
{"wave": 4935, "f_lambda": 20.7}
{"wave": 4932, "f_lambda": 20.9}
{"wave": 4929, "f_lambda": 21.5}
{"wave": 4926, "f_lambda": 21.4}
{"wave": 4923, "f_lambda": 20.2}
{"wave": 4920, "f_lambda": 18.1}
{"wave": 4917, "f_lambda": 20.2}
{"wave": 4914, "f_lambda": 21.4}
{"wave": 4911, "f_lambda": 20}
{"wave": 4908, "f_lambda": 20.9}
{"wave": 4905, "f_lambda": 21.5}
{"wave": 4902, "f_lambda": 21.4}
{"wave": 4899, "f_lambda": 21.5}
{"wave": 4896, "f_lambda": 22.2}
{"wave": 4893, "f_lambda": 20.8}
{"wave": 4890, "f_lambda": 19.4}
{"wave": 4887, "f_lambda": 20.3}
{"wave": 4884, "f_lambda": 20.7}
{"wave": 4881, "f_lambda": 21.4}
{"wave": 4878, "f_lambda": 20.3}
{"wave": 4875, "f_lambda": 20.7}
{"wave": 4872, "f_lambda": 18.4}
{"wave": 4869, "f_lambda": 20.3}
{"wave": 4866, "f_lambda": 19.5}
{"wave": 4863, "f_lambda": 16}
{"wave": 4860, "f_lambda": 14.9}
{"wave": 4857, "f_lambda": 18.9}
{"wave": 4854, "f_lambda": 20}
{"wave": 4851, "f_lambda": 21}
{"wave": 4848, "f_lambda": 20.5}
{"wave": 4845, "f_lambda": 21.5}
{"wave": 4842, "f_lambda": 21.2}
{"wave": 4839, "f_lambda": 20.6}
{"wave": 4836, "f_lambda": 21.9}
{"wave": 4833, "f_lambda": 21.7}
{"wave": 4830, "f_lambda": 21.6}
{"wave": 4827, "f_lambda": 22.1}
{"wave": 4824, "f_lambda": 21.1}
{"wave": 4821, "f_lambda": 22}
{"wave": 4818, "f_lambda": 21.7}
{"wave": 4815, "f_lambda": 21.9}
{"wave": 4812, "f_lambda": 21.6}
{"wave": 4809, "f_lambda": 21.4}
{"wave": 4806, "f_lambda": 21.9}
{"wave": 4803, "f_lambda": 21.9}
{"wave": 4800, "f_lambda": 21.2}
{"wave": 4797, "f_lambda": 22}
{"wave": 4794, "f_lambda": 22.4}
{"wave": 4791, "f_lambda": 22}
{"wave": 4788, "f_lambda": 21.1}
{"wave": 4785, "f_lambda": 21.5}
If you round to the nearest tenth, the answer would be 1.4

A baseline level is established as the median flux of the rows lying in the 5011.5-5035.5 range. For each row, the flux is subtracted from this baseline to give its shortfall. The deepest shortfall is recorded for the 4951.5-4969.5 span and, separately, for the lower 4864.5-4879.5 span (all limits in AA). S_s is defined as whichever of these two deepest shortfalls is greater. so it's 1.7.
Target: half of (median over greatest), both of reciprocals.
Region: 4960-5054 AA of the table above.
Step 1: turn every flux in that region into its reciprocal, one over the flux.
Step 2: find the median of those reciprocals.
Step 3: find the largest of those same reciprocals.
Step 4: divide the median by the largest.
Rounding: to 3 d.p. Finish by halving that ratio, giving 0.458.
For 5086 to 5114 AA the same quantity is 0.473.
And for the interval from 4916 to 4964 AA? 0.433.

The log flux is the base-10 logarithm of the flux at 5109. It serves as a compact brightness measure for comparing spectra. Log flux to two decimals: 1.30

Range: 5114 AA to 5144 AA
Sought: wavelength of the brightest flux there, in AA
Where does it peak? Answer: 5118 AA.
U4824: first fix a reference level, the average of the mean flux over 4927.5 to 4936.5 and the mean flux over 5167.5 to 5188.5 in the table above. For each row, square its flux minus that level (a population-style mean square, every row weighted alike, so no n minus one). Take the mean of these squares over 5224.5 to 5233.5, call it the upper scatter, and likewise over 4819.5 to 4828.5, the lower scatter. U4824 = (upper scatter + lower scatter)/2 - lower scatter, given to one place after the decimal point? -3.4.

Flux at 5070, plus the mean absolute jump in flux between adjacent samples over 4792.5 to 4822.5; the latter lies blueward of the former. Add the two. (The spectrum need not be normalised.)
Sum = 20.6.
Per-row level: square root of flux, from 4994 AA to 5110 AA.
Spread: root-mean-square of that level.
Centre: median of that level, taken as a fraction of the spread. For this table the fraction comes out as 1.000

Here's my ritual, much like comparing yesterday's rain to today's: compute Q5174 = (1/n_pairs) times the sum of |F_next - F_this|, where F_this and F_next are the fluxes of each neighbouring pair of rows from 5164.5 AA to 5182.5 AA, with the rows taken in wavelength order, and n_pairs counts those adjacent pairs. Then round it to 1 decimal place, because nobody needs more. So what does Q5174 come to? 2.4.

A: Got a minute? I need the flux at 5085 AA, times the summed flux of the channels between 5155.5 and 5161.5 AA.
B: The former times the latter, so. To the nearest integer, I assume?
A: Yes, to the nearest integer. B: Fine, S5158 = 810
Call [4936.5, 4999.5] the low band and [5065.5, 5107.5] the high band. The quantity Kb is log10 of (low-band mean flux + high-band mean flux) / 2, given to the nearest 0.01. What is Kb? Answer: 1.31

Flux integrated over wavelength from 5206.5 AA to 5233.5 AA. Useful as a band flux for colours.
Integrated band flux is 535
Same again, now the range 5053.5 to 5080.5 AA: 551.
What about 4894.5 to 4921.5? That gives 562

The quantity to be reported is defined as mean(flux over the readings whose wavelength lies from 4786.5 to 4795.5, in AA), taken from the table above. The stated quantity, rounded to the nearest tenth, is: 21.8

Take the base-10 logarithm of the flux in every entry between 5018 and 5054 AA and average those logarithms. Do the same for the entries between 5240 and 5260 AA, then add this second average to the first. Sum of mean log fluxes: 2.61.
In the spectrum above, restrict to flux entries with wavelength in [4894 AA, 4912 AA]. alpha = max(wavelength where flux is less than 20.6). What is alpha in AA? 4911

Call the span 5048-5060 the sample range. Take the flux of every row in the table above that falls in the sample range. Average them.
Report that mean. 20.7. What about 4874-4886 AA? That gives 20.8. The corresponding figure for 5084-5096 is 20.6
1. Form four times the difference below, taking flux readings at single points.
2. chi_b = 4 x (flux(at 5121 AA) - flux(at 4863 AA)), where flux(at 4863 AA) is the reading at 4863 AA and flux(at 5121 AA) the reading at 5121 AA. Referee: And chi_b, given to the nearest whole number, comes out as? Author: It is 18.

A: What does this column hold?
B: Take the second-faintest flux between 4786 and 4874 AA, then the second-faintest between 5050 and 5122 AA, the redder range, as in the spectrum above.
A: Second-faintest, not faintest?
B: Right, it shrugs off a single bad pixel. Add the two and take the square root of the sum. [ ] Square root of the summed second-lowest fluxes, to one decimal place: 5.9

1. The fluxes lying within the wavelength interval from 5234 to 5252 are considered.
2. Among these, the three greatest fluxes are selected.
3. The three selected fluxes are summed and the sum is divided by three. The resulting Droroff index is 20.53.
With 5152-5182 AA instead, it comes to 20.43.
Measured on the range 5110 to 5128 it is 21.20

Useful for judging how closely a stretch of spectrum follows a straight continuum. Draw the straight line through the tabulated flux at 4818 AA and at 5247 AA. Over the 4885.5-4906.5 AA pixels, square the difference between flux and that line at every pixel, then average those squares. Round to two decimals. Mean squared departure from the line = 0.92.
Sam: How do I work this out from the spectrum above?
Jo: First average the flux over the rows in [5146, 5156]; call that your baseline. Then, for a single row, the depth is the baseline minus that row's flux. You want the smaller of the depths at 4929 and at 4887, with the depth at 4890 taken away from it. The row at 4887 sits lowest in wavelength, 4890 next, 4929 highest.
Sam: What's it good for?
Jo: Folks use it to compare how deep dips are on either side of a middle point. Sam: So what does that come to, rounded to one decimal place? -2.1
